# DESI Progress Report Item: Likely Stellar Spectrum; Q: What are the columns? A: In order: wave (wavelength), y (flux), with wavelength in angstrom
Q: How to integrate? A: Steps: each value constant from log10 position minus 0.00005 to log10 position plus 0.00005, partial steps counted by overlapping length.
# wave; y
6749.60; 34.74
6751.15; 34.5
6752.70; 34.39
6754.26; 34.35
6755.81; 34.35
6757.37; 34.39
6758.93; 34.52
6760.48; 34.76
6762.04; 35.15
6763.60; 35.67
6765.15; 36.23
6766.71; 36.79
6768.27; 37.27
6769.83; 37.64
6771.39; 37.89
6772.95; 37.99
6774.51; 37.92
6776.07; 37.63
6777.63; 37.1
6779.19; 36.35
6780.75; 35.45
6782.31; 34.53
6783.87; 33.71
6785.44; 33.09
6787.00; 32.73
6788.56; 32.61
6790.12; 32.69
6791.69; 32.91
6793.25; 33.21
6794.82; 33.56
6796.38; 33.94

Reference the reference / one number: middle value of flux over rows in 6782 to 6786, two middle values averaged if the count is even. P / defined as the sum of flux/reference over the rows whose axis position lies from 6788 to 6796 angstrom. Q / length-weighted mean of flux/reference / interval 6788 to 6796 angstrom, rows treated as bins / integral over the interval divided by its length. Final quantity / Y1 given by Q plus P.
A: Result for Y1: 5.9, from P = 4.9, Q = 0.98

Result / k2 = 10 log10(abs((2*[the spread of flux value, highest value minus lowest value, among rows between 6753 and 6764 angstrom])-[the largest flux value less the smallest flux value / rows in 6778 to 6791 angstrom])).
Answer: 0.4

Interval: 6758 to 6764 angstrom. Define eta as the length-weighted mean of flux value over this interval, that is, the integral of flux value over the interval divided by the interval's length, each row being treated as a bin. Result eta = 35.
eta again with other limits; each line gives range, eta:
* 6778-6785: 35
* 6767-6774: 38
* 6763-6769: 37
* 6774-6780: 37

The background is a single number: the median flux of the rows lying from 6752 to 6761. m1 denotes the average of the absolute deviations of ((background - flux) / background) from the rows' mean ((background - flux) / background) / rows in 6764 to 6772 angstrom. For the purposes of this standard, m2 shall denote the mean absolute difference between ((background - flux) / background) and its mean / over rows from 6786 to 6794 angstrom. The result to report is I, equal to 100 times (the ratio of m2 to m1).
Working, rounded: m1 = 0.015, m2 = 0.005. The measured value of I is 35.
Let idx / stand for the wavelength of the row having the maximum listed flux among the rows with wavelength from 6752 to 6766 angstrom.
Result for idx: 6765.15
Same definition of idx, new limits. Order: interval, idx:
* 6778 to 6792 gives 6779.19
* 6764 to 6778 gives 6772.95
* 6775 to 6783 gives 6776.07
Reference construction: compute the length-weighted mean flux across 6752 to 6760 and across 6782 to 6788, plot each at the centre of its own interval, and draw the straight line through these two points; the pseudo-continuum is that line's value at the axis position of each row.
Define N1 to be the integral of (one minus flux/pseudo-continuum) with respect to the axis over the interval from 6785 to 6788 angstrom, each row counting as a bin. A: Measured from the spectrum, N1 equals 0.04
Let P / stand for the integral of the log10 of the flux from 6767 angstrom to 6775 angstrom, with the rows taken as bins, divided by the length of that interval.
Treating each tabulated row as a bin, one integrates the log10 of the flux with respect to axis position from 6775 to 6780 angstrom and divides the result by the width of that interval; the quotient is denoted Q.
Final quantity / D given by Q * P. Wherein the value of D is 2.47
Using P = 1.58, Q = 1.57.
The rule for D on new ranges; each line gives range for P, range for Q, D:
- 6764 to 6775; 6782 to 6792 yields 2.39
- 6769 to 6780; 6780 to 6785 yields 2.42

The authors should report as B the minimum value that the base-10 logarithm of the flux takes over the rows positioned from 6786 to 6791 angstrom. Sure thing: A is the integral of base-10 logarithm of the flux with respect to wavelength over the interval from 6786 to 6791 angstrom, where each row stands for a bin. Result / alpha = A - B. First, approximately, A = 7.58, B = 1.51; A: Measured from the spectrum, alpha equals 6.06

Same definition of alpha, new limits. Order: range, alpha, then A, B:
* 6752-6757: 6.14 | 7.67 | 1.54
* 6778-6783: 6.22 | 7.76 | 1.54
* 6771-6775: 4.74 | 6.31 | 1.58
